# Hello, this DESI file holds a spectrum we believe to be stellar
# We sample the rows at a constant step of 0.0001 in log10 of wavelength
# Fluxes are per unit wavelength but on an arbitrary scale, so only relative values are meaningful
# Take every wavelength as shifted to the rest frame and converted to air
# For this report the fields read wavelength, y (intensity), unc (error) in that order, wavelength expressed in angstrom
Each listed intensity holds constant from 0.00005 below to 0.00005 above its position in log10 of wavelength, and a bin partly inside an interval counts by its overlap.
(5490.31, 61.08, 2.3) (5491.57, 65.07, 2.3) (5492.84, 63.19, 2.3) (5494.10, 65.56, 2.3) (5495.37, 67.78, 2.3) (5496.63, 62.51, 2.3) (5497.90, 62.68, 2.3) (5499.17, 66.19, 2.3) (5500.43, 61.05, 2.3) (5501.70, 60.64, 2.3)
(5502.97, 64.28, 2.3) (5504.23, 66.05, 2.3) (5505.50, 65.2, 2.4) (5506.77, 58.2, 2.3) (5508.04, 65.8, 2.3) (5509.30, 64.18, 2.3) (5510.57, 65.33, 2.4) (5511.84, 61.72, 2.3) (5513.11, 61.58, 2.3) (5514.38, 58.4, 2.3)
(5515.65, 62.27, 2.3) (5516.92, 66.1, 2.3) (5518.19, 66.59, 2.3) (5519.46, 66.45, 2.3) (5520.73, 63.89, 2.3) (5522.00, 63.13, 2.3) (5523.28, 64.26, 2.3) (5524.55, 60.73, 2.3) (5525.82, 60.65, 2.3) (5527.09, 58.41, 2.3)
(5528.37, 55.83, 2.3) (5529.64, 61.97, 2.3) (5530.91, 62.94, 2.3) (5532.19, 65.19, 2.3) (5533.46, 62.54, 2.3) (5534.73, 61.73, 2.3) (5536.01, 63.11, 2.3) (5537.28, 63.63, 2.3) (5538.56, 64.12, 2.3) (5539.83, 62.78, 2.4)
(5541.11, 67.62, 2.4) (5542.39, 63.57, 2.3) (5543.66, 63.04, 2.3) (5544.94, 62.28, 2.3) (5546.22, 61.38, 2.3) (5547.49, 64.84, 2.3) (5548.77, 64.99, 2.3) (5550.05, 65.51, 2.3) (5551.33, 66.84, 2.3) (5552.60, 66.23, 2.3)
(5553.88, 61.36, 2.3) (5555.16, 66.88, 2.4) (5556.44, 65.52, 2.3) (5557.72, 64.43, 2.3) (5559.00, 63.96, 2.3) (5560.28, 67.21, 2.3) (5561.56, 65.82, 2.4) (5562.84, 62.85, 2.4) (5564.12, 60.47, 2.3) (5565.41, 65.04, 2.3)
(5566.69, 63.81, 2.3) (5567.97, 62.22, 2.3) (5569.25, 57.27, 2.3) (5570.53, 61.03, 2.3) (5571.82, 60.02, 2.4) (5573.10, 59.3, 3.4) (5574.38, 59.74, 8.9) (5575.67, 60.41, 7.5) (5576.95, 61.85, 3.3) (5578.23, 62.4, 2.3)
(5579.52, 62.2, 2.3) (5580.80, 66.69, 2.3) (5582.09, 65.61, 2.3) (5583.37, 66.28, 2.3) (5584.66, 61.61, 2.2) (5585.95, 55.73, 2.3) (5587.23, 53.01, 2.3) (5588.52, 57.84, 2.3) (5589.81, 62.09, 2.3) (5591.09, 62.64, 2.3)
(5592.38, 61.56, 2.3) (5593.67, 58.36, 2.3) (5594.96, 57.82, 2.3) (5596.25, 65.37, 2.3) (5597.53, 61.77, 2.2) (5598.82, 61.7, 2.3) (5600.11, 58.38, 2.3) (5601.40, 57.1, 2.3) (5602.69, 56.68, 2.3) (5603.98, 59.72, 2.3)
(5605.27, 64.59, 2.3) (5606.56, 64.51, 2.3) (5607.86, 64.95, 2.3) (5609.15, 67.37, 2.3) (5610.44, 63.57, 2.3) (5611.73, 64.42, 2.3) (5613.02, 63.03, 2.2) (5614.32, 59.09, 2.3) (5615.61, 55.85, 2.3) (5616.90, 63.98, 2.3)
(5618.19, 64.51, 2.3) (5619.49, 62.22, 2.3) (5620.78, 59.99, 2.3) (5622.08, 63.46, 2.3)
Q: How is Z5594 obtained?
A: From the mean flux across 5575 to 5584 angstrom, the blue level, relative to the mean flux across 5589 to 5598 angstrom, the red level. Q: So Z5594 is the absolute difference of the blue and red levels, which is 2.3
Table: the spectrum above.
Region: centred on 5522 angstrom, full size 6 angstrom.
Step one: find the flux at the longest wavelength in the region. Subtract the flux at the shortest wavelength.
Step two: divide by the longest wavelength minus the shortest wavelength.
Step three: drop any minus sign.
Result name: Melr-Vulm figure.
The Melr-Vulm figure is 1.1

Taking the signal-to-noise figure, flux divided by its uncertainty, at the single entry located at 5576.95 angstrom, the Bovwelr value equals 18.7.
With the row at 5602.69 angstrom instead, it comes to 24.6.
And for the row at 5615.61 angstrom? 24.3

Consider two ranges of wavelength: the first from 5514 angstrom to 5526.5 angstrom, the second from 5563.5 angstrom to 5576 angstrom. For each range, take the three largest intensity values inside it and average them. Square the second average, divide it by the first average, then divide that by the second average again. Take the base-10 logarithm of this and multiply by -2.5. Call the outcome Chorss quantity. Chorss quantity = 0.045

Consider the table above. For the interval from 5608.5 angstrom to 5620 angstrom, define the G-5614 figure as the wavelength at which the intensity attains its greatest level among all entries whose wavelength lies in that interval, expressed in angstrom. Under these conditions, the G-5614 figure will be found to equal 5609.15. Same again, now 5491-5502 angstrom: 5495.37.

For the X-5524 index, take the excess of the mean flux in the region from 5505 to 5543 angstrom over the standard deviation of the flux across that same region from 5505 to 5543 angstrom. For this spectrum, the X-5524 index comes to 60.2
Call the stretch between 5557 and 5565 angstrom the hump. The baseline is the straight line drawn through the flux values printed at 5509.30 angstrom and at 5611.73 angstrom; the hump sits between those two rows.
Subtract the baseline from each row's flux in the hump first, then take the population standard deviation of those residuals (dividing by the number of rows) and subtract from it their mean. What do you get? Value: 2.3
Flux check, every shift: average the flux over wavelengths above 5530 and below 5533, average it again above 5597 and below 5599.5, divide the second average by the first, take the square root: 0.98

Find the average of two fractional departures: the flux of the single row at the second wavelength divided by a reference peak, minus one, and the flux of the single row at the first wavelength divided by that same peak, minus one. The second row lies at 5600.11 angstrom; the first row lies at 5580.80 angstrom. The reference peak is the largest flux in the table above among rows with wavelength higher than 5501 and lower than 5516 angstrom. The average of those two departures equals -0.053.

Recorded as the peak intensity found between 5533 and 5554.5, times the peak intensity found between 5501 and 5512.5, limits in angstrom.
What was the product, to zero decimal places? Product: 4466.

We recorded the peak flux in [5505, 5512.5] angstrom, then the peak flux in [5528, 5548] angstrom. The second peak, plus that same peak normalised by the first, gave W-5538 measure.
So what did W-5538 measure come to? 68.6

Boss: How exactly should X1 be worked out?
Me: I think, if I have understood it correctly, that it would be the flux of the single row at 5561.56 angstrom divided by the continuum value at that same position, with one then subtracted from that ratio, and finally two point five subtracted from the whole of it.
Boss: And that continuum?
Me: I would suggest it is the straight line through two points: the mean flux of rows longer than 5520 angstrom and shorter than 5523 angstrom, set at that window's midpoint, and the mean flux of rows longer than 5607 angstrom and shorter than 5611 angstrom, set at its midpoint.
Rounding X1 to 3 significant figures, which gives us -2.48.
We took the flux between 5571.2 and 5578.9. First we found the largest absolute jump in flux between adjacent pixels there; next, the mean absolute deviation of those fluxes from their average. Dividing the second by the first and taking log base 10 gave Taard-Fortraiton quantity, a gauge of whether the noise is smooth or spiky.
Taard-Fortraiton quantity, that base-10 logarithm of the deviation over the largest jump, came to -0.16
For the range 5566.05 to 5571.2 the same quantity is -0.41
